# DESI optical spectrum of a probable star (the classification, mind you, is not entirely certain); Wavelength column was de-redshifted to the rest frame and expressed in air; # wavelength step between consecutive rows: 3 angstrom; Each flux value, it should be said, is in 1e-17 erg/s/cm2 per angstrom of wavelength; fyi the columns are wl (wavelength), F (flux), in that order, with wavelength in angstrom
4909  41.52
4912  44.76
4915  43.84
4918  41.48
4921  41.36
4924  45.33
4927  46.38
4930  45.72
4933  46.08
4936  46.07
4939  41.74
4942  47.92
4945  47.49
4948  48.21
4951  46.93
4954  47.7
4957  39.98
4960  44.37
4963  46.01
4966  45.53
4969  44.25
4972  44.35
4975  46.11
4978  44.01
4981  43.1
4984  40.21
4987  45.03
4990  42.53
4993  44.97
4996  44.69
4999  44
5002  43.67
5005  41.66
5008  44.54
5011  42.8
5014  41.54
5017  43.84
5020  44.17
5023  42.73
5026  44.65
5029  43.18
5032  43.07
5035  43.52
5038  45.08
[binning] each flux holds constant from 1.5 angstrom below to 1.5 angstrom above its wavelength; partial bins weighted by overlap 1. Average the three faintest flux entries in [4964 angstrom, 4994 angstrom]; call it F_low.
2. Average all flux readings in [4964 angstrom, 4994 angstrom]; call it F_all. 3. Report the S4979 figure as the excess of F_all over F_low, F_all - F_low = 2.1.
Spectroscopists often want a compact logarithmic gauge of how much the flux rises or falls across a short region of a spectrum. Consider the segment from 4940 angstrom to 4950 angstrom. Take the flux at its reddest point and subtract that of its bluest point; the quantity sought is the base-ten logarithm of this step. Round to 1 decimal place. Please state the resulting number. -0.5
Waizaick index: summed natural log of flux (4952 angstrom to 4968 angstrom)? 19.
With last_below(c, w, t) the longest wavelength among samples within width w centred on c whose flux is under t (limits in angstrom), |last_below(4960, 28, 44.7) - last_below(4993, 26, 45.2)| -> 33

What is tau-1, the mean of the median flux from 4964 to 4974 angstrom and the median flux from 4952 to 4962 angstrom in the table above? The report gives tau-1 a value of 44.4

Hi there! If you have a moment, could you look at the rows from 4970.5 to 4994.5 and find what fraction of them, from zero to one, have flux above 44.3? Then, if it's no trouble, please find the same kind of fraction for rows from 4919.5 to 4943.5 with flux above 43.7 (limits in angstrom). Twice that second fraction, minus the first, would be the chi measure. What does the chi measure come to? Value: 1.00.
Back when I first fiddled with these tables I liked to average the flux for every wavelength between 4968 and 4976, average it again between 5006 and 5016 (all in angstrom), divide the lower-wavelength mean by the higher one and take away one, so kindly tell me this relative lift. 0.045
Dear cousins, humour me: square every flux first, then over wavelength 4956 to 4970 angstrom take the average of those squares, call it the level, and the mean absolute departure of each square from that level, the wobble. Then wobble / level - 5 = -4.93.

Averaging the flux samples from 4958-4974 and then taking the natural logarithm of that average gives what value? 3.80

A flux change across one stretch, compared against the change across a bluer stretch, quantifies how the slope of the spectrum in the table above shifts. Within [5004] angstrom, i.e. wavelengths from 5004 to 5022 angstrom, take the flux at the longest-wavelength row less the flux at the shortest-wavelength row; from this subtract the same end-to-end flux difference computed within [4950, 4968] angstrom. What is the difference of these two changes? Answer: 3.9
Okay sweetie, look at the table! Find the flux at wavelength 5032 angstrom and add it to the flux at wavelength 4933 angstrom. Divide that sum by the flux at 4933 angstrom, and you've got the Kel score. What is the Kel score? 1.93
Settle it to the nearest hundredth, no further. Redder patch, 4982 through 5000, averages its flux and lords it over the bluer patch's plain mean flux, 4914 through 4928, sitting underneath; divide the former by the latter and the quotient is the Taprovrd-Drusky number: 1.00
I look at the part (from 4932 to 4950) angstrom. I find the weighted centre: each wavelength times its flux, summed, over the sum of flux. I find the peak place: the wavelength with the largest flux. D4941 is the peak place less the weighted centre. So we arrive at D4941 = 7.4 angstrom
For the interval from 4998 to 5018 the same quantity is 0.0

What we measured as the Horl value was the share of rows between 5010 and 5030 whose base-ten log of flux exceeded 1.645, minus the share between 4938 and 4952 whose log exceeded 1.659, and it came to -0.51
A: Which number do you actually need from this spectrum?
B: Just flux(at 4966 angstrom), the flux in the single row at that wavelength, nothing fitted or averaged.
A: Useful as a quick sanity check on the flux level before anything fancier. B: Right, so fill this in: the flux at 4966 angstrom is 45.53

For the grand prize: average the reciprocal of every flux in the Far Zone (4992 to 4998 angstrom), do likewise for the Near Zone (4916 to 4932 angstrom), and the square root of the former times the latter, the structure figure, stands 0.0225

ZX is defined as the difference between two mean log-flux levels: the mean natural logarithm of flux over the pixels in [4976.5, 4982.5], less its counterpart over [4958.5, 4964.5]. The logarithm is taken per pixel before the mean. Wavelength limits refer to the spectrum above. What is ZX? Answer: -0.037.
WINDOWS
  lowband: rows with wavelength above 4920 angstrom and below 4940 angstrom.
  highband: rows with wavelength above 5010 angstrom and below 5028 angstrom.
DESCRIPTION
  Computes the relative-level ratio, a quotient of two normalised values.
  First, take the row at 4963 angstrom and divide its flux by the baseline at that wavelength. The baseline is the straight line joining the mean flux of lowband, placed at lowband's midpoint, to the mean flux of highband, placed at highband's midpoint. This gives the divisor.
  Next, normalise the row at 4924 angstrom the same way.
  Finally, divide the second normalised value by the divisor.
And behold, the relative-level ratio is 0.97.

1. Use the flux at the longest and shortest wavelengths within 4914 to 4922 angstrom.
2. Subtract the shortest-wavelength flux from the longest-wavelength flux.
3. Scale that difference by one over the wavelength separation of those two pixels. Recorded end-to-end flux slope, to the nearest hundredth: -0.41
